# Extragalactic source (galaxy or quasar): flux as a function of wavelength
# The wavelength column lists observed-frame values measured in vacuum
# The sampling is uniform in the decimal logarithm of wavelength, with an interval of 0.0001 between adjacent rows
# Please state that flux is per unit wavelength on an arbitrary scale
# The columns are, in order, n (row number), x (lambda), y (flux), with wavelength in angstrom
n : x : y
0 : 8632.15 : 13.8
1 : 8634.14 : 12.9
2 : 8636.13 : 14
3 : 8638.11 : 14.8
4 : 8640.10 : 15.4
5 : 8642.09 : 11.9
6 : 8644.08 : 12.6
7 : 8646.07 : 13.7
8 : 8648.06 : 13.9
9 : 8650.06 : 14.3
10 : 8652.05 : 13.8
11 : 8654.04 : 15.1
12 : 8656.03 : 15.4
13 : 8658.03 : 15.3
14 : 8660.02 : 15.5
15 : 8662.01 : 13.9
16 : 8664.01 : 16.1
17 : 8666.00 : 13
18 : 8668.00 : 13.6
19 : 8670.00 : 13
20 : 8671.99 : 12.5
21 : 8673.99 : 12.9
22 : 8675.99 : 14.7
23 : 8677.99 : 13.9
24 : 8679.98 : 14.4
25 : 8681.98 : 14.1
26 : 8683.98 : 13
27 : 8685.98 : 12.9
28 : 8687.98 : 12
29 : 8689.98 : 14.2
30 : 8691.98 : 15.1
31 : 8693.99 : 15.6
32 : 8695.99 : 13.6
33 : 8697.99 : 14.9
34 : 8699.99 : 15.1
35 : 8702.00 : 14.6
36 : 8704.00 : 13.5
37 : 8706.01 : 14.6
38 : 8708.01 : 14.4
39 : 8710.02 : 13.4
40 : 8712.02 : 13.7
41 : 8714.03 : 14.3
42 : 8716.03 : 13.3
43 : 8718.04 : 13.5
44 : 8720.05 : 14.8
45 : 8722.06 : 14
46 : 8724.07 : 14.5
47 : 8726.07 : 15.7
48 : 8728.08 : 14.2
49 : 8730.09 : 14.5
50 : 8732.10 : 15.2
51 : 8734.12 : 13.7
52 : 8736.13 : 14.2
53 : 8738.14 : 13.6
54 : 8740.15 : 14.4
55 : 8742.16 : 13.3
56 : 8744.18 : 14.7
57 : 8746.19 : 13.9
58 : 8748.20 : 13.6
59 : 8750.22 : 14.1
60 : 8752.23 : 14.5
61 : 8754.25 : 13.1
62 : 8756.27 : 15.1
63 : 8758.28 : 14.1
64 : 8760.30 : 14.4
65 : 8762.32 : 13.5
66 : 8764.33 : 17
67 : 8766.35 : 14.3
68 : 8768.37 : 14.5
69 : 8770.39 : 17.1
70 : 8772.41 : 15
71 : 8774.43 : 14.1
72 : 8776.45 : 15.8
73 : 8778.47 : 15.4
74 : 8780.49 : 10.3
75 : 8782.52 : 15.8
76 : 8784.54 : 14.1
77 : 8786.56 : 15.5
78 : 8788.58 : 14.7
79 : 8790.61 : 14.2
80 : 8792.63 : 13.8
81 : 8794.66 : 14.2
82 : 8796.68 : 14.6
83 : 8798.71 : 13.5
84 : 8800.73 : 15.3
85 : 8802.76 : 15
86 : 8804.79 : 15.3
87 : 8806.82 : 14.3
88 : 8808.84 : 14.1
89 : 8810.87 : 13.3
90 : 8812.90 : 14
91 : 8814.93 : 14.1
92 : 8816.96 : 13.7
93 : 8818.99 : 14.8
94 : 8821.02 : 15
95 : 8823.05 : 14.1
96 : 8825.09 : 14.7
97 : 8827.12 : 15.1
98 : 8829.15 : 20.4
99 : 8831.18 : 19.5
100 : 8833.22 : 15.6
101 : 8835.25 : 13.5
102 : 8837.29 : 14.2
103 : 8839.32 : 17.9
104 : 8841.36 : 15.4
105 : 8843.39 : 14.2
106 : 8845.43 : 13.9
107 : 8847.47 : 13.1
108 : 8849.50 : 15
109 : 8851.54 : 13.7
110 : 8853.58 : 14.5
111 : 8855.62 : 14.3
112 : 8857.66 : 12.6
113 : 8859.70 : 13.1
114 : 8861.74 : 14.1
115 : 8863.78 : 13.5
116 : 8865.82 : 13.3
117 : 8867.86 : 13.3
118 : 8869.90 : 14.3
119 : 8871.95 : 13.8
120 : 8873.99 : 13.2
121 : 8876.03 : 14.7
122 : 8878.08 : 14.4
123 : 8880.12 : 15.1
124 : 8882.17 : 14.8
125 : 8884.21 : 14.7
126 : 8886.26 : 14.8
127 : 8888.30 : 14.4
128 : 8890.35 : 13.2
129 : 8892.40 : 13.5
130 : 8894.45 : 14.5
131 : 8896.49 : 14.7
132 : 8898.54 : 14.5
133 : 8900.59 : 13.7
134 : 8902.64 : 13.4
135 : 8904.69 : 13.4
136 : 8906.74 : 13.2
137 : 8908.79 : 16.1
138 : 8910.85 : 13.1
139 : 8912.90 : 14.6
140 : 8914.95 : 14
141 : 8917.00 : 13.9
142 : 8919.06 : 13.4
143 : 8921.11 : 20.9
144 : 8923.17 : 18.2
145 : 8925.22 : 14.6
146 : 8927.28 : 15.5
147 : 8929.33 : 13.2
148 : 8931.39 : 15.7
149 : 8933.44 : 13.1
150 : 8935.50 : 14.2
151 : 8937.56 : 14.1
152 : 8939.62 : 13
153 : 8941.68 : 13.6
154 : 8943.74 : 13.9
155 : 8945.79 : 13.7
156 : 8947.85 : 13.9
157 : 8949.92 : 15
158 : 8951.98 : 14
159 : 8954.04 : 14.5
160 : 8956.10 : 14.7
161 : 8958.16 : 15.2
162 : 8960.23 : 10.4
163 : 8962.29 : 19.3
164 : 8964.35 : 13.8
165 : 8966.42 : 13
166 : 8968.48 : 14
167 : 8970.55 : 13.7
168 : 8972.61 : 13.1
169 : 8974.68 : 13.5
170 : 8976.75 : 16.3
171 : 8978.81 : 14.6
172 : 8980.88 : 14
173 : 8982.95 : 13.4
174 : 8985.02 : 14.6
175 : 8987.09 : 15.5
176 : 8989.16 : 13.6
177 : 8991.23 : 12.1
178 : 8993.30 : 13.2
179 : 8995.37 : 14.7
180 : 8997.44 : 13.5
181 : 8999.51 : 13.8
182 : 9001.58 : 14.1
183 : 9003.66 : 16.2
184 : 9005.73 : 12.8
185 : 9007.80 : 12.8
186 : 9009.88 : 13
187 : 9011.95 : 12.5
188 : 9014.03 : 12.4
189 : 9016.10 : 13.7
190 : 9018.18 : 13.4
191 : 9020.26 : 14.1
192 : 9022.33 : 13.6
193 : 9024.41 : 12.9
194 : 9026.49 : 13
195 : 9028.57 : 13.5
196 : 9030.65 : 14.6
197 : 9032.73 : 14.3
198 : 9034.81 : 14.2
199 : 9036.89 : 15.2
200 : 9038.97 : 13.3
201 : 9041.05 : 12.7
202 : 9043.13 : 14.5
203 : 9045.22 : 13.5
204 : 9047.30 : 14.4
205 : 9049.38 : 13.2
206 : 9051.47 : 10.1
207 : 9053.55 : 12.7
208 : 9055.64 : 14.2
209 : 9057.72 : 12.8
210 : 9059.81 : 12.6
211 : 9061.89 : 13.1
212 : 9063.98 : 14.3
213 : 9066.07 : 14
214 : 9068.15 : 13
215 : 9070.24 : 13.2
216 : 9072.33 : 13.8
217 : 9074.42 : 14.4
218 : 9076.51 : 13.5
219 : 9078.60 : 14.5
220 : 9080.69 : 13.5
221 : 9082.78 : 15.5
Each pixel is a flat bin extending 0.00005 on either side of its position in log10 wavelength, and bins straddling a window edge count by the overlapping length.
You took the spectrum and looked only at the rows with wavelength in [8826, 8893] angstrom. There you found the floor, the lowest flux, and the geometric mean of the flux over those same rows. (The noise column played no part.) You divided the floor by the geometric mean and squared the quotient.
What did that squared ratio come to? 0.76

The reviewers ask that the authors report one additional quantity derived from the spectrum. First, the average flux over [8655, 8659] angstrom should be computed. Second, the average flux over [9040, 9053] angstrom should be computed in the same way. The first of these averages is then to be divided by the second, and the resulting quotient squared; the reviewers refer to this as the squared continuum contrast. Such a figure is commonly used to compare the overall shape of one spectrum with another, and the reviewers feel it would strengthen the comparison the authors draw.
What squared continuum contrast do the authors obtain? 1.38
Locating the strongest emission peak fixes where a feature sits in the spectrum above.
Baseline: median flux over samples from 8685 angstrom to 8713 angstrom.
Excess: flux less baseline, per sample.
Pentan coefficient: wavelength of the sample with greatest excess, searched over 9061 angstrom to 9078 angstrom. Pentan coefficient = 9074.42 angstrom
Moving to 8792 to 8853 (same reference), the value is 8829.15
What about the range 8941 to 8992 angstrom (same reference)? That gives 8962.29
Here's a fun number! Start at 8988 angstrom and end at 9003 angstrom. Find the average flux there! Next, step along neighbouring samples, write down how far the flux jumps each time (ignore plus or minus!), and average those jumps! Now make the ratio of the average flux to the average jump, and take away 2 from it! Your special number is 12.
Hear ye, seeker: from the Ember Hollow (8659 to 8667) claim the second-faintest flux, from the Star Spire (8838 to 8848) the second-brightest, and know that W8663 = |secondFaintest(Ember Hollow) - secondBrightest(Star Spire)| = 1.5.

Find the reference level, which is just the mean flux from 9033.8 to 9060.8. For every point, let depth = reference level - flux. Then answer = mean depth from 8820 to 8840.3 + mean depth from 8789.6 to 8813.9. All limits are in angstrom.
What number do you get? -3.62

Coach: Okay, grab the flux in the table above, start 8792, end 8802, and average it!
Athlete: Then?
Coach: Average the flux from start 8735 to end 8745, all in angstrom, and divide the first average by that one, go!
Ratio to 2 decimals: 1.02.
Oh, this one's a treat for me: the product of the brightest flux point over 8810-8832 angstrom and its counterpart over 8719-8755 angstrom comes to 320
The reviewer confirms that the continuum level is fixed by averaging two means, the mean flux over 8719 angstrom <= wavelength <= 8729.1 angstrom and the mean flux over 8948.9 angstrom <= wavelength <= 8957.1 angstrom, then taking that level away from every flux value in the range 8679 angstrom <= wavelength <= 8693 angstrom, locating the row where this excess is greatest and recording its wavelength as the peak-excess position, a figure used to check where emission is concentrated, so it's 8691.98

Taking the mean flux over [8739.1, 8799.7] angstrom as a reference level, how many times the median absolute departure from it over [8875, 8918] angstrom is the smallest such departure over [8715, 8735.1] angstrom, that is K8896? 0.19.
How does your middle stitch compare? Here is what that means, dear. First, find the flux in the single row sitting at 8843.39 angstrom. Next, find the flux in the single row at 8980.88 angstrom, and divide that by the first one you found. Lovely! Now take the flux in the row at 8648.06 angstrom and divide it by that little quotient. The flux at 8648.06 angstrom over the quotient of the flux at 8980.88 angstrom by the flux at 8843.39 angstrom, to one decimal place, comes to 14.1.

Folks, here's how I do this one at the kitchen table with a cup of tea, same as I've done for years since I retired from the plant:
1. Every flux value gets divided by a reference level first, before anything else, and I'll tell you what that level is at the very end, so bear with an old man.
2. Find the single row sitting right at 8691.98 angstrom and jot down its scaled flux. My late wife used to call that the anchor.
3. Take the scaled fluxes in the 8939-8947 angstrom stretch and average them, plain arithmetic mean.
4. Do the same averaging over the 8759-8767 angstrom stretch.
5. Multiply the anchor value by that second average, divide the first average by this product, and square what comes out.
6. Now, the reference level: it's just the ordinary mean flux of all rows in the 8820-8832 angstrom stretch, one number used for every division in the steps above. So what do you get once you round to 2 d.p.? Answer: 1.00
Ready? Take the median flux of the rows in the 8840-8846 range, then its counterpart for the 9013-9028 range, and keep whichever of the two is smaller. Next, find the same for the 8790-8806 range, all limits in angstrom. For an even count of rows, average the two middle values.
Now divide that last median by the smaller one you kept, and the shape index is 1.07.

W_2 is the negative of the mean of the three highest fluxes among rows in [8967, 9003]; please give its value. -15.5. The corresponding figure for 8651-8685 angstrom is -15.7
